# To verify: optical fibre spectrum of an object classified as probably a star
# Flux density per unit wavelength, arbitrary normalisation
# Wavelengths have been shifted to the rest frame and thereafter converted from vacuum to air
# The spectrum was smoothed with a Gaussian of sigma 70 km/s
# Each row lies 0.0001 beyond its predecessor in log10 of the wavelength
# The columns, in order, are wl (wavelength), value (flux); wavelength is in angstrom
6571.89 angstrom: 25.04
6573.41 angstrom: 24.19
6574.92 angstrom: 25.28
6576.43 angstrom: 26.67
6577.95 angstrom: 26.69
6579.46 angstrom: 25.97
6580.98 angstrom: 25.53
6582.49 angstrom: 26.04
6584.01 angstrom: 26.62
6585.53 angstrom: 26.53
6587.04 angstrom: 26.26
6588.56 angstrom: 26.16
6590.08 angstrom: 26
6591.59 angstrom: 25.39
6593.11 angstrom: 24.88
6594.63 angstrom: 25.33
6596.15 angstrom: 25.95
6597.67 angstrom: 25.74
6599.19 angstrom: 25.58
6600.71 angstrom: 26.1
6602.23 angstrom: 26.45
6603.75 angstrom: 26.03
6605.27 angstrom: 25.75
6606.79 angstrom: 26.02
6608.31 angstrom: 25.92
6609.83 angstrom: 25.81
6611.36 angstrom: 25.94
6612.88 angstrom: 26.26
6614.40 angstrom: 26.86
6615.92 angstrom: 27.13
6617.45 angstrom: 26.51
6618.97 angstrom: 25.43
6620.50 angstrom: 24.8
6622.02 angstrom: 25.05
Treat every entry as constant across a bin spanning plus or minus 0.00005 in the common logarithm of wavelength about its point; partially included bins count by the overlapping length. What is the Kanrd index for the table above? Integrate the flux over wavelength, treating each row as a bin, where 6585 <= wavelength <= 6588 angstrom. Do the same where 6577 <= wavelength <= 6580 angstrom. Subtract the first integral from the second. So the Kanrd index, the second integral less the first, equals 0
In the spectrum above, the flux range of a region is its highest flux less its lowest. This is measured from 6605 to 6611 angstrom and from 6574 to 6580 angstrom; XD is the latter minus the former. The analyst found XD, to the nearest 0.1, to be 1.1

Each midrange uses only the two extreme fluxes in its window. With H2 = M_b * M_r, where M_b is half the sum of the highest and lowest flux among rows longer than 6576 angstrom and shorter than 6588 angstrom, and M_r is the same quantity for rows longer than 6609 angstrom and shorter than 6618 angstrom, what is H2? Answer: 691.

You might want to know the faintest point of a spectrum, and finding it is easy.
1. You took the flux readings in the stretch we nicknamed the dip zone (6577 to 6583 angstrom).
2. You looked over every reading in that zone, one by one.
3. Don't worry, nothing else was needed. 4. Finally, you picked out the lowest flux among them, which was 25.53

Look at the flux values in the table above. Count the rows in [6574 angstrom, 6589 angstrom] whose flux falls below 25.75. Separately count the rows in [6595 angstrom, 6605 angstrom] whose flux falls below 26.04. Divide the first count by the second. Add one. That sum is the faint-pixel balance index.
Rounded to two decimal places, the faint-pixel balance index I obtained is 1.50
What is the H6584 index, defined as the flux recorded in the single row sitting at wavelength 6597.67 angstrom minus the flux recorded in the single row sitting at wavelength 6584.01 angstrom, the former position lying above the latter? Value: -0.9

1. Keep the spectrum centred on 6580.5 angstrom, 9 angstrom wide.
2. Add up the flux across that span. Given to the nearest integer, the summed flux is 158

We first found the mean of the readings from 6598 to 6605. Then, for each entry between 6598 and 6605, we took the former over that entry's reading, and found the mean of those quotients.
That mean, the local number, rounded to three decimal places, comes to 1.000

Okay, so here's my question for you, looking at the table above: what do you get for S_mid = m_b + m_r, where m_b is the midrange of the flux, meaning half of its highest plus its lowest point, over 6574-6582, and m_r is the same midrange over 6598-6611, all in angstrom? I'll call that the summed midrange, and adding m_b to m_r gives 52.0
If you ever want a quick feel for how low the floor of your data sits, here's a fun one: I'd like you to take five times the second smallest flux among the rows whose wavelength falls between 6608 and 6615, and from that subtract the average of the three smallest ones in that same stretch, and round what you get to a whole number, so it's 104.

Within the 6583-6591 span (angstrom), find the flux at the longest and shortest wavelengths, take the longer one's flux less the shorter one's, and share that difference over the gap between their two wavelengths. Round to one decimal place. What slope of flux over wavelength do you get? -0.1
